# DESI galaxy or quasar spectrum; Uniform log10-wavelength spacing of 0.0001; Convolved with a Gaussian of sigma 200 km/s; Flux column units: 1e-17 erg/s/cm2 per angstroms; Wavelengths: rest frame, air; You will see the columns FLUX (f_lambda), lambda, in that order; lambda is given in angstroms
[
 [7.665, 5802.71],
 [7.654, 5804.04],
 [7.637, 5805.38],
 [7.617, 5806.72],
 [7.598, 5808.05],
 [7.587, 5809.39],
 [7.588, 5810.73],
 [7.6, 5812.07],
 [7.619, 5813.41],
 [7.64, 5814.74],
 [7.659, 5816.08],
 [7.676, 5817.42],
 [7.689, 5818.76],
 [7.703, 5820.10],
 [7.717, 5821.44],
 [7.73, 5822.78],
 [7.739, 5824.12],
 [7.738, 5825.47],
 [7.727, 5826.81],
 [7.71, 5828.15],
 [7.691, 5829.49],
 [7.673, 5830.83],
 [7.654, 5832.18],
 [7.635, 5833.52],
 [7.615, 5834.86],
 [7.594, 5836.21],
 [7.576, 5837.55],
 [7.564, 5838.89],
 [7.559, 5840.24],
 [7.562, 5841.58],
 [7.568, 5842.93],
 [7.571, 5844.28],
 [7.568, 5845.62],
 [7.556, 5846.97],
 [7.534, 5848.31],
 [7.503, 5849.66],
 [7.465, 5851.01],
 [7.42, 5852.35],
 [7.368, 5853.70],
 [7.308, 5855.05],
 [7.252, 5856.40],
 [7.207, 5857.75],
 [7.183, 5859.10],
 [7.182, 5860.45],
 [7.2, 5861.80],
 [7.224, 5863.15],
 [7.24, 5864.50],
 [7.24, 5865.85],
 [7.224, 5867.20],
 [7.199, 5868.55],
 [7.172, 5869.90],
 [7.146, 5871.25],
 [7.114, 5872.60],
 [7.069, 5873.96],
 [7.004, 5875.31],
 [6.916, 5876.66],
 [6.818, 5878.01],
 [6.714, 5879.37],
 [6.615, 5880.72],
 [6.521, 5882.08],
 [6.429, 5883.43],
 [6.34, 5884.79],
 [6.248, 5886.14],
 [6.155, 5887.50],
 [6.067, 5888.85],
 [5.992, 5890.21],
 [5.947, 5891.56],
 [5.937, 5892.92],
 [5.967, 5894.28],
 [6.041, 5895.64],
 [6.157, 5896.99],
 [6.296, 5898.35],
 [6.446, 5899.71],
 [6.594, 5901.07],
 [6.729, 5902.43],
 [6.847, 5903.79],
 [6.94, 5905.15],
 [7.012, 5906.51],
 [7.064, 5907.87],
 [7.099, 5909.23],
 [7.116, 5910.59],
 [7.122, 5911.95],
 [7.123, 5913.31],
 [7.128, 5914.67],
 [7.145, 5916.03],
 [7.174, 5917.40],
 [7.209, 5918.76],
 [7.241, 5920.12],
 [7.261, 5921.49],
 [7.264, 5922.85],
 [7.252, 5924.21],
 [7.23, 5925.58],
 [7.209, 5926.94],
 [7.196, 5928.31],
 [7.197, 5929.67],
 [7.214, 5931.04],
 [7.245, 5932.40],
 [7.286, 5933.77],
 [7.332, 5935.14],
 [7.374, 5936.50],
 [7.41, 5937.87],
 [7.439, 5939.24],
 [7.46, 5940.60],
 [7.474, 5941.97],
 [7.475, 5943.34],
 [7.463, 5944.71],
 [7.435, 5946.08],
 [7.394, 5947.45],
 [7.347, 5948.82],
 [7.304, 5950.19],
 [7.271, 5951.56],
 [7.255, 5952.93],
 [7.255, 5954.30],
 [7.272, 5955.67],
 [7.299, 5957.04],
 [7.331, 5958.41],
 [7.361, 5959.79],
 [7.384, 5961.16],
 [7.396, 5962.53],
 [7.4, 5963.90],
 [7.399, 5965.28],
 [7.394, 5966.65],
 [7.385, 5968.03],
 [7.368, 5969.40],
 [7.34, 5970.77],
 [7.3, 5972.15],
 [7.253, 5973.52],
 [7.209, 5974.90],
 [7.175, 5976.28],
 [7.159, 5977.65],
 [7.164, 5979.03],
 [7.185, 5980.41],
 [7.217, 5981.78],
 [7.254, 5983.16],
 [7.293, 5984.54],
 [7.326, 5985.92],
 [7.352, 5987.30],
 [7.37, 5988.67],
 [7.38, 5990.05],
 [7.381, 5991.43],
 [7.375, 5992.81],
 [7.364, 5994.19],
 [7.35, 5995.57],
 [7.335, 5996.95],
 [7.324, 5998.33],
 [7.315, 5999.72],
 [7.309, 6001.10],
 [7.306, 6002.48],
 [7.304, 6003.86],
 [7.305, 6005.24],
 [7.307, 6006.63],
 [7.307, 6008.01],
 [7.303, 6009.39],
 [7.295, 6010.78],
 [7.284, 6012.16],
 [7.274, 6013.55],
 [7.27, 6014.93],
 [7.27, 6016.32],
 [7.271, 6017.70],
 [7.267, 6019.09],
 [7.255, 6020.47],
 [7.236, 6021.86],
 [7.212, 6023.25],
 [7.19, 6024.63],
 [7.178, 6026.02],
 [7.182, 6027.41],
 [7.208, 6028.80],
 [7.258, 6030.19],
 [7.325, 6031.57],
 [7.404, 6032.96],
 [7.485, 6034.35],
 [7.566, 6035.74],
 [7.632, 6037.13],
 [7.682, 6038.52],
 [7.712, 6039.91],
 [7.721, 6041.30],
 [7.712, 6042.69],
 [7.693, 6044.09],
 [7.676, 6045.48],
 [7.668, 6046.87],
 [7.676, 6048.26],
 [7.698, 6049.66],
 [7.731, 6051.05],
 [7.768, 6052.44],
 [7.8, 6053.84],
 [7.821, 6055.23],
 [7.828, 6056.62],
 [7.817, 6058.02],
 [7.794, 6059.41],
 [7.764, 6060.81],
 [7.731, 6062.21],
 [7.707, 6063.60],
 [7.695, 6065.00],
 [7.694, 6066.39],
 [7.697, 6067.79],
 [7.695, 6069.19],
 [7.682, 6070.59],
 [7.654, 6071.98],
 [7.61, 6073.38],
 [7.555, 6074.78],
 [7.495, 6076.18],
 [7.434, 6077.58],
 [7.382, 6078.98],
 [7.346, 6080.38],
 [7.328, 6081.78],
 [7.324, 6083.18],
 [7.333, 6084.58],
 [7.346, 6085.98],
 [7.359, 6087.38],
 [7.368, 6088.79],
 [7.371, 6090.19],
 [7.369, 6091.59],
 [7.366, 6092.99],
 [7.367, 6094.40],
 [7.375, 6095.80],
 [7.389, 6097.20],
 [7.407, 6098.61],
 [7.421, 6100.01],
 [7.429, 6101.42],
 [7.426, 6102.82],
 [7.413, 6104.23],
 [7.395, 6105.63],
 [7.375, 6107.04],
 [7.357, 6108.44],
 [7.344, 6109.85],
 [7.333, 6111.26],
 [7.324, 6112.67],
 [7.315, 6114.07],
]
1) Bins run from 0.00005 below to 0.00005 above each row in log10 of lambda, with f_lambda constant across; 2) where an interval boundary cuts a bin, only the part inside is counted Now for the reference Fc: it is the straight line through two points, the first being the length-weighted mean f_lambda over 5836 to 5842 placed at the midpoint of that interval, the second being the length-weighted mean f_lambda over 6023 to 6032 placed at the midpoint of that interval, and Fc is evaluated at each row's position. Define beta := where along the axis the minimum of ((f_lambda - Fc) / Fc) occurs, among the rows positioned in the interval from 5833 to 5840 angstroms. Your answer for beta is 5838.89 angstroms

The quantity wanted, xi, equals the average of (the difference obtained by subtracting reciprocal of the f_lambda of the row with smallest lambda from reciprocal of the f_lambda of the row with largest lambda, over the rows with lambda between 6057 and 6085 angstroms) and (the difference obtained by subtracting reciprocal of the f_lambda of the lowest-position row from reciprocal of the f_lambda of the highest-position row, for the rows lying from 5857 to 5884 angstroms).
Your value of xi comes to 0.013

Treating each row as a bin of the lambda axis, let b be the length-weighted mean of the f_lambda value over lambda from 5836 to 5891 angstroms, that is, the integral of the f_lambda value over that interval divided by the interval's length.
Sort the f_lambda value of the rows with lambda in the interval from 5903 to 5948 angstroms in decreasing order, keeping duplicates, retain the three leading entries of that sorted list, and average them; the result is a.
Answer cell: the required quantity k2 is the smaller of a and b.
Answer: 7.10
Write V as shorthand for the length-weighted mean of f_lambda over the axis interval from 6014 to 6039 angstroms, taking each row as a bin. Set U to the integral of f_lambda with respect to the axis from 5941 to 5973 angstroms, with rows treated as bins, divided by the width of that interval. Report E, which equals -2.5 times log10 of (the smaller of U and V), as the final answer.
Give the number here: -2.16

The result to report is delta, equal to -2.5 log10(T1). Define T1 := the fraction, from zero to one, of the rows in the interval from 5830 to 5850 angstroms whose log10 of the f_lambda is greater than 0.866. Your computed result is 0.0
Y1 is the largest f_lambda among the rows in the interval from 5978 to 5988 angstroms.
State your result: 7.352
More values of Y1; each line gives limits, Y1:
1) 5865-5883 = 7.24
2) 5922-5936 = 7.332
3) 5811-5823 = 7.73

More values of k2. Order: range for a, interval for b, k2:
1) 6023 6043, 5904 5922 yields 7.12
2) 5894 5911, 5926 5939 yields 7.09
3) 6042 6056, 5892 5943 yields 7.00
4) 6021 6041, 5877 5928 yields 6.72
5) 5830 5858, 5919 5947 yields 7.32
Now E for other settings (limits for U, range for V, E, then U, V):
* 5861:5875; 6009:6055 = -2.14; 7.18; 7.5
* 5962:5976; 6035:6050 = -2.16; 7.34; 7.7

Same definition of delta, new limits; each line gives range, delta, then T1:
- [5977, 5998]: 0.8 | 0.47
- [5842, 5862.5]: 0.6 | 0.60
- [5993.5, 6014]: 2.2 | 0.13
